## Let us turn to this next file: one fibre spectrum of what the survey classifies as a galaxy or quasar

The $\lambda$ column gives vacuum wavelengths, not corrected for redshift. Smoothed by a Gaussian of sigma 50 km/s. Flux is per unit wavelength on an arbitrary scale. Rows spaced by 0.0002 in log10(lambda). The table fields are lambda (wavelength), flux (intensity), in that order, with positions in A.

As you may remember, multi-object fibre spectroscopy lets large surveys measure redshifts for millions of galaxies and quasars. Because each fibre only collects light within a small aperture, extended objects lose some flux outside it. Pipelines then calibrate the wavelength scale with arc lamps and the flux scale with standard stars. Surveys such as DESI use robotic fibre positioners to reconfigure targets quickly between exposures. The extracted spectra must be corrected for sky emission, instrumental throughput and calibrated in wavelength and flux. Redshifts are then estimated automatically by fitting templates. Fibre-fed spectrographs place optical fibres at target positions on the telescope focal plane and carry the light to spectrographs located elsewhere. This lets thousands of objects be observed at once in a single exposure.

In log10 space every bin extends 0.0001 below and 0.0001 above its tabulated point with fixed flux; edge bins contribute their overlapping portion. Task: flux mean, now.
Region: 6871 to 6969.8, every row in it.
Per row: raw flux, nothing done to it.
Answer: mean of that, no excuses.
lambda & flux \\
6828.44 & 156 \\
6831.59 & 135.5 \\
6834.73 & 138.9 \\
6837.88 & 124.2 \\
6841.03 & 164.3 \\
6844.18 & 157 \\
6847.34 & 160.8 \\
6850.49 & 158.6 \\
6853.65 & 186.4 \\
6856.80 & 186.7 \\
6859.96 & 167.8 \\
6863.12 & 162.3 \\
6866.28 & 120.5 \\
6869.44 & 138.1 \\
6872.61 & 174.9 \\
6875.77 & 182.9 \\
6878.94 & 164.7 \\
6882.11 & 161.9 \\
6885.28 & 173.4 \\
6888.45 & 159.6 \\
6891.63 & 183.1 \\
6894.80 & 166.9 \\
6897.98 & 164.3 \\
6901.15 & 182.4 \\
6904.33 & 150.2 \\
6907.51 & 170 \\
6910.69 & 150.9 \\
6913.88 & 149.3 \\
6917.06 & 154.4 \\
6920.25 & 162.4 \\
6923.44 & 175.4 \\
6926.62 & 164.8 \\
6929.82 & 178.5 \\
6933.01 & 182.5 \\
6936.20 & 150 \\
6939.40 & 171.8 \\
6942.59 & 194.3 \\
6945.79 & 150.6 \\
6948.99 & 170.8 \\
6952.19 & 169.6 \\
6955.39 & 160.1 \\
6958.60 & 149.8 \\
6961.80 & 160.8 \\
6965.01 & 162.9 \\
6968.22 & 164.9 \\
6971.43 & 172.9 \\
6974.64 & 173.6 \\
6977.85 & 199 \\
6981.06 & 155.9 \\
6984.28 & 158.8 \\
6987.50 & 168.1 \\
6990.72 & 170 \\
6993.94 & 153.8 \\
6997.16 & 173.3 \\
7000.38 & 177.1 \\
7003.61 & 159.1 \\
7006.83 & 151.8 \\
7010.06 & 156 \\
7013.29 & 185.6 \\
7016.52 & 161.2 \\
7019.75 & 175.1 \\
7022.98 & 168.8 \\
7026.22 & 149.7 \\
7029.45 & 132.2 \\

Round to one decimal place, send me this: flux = 166.4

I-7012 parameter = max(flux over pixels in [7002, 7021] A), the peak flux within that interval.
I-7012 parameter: 185.6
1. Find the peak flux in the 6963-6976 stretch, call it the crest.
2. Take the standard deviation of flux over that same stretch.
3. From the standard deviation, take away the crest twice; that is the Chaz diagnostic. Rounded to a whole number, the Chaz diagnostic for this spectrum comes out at -342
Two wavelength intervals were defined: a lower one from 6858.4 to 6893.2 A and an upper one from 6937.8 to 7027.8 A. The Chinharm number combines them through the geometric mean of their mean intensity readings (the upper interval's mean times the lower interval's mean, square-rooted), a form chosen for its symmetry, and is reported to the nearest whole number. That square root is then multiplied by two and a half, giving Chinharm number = 412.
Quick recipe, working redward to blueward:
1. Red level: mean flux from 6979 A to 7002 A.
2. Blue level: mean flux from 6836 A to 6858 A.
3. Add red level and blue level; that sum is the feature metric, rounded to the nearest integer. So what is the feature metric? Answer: 328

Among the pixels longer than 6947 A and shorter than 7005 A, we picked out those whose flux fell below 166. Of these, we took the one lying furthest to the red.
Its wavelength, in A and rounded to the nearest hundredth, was 7003.61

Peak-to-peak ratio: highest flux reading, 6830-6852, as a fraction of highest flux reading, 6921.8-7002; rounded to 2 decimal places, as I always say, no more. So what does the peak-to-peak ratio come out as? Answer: 0.83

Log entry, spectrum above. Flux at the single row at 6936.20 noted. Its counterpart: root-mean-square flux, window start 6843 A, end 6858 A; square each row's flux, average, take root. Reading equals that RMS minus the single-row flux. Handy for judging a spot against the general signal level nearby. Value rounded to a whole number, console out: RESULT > 20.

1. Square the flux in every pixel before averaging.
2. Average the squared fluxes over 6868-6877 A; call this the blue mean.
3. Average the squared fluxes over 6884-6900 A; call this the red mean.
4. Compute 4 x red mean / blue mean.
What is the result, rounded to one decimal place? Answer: 4.2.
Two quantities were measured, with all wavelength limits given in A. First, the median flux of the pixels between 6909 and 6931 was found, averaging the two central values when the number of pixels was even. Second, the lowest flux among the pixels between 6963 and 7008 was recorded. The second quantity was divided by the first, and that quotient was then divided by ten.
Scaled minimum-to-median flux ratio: 0.0935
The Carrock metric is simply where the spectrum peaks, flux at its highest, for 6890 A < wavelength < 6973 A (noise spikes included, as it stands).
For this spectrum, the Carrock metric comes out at 6942.59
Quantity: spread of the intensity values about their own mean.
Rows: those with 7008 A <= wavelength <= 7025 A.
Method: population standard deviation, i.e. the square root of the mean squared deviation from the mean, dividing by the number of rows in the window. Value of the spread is 10.4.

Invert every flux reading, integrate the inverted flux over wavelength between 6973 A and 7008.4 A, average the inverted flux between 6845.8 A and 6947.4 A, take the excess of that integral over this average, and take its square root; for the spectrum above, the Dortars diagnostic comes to 0.45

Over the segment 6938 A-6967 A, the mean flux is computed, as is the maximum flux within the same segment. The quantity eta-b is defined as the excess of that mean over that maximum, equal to -29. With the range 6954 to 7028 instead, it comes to -33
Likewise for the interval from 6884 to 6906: -15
